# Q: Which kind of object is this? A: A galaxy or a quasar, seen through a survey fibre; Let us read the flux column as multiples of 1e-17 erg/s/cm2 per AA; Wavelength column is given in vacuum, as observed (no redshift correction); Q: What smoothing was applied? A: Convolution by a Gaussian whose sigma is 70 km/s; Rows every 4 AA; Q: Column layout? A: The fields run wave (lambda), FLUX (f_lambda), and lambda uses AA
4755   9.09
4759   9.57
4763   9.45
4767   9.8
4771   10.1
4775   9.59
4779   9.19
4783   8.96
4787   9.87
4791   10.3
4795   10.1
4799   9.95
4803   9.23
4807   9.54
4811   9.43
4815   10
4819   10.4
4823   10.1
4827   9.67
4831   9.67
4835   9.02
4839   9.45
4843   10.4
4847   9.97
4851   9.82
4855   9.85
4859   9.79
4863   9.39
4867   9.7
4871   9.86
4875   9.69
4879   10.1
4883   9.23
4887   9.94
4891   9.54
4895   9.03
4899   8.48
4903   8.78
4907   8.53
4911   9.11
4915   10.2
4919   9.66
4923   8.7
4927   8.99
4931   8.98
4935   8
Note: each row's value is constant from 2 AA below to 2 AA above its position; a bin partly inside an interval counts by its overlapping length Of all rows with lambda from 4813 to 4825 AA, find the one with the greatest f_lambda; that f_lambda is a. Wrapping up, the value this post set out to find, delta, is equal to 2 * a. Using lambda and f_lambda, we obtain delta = 20.8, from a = 10.4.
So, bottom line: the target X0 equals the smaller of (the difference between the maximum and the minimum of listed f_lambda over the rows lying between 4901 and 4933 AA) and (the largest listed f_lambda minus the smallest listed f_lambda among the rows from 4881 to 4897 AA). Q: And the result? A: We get 0.91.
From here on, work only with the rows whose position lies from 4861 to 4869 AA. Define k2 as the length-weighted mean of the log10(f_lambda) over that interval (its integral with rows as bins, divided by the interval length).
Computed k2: 0.98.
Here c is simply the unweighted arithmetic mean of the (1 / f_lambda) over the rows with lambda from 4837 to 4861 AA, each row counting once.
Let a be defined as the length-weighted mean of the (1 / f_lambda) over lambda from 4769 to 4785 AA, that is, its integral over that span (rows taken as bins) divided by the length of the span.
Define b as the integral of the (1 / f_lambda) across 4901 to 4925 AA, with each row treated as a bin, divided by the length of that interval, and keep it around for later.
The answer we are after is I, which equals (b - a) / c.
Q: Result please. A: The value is 0.04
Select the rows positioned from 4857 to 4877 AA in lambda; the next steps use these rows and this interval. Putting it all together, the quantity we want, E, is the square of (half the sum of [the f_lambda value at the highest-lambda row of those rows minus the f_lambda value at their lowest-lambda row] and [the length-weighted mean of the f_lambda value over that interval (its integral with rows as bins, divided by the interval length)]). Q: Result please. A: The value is 23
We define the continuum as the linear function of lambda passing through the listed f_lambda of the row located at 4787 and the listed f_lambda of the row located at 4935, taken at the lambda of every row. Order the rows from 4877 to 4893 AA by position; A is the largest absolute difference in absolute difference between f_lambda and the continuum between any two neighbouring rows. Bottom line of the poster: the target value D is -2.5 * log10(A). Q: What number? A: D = 0.22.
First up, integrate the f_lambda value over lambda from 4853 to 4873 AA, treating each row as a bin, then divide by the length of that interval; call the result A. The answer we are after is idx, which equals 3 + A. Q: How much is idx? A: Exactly 12.7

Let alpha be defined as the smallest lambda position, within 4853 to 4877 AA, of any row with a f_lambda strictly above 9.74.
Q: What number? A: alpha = 4855 AA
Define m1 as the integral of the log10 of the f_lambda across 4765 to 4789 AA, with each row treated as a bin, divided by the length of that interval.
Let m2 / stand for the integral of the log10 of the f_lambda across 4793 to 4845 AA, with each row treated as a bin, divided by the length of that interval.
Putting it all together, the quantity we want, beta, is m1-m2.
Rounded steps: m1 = 0.981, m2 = 0.989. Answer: -0.008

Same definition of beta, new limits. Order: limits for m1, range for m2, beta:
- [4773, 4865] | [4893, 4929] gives 0.031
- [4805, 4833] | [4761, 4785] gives 0.014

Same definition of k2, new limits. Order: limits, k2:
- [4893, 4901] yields 0.94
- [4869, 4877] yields 0.99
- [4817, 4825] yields 1.01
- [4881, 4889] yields 0.98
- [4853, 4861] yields 0.99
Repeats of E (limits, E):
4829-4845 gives 27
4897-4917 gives 29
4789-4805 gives 19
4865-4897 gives 20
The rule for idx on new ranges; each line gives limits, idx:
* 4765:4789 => 12.6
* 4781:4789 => 12.4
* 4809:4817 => 12.7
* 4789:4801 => 13.1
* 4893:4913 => 11.8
